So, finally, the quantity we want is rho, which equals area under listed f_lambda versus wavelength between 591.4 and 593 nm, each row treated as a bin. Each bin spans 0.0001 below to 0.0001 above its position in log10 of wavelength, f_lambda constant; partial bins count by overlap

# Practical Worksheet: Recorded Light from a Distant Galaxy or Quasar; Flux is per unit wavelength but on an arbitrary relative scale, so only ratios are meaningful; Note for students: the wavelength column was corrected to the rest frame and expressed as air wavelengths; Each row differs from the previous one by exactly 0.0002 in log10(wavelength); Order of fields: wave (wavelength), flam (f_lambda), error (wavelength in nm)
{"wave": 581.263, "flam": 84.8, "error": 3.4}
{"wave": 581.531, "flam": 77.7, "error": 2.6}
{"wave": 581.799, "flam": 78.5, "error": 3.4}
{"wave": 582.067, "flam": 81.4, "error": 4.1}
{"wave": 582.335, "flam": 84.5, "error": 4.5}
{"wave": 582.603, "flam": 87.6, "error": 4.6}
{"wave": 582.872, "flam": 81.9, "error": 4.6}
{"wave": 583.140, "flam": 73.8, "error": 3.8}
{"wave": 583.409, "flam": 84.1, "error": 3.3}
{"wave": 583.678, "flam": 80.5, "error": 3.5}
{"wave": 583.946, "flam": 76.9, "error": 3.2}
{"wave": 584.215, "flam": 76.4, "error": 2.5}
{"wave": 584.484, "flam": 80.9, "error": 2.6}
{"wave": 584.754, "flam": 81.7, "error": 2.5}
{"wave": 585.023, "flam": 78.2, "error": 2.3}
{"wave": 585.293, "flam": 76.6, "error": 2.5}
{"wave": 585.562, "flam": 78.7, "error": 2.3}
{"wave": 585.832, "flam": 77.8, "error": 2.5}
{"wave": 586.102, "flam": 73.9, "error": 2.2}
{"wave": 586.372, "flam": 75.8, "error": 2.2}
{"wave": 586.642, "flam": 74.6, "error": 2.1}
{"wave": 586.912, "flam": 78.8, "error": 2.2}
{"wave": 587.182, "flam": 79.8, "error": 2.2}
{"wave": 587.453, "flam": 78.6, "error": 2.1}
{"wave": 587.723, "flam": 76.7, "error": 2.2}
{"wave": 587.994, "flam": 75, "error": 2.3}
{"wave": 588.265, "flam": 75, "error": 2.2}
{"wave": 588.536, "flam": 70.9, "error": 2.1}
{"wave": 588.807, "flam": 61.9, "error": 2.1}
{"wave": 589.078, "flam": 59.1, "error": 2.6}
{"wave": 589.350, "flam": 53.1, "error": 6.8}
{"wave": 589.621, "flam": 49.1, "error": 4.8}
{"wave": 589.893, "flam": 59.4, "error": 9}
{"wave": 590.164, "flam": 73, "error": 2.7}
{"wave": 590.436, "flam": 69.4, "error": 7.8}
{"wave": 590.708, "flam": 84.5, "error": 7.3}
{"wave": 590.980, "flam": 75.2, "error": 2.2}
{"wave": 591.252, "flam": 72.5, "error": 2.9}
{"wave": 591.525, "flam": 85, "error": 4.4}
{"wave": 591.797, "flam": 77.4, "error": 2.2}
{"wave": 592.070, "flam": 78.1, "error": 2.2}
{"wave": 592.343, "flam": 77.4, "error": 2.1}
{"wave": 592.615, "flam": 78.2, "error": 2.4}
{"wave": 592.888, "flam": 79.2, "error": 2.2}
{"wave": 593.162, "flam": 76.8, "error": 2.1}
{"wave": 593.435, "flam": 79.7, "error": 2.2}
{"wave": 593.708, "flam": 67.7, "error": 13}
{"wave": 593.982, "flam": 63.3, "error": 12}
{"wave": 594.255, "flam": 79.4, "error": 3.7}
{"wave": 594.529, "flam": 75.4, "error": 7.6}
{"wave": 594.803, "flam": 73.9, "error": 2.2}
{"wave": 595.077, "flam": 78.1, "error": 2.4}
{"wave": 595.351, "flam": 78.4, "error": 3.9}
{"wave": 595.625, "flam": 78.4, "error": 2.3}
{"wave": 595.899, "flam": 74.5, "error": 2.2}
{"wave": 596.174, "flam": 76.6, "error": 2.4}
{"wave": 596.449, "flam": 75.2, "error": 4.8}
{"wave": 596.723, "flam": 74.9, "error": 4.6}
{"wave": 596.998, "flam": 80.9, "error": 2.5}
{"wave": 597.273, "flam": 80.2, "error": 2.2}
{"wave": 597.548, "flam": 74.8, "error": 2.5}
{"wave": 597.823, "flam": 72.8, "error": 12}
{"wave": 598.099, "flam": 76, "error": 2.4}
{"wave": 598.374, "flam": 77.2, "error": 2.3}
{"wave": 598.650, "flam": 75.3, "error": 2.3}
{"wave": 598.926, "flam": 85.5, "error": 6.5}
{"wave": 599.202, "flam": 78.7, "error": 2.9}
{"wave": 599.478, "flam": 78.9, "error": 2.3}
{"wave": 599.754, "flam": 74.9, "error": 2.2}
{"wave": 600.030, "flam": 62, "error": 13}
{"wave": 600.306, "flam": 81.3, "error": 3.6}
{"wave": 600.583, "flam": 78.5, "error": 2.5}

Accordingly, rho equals 127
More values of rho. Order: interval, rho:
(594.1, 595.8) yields 131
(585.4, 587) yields 122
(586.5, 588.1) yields 124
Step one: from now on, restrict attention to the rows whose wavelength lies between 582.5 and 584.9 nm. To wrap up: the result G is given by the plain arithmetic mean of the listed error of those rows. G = 3.40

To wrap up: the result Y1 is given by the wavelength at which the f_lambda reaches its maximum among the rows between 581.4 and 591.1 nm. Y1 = 582.603 nm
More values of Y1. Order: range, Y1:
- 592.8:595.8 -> 593.435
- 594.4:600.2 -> 598.926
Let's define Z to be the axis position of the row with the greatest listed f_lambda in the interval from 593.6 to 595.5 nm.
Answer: 594.255 nm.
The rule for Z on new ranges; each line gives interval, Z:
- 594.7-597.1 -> 596.998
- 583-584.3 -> 583.409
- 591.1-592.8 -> 591.525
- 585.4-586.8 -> 585.562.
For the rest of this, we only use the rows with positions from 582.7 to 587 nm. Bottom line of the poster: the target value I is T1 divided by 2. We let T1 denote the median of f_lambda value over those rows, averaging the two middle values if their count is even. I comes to 39.0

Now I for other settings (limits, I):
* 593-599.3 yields 38.3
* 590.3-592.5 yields 38.7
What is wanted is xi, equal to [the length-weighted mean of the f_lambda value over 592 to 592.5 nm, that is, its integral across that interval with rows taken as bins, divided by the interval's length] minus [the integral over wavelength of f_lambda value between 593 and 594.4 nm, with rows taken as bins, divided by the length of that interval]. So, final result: 4.3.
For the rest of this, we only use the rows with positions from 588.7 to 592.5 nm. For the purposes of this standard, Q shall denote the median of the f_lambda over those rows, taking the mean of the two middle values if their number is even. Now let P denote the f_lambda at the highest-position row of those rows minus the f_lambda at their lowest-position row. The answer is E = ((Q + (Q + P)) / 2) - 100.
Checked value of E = -19.5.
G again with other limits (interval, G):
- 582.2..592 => 3.37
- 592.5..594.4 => 5.37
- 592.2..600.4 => 4.29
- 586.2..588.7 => 2.18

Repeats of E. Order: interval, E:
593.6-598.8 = -20.8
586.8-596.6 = -25.8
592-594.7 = -23.6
